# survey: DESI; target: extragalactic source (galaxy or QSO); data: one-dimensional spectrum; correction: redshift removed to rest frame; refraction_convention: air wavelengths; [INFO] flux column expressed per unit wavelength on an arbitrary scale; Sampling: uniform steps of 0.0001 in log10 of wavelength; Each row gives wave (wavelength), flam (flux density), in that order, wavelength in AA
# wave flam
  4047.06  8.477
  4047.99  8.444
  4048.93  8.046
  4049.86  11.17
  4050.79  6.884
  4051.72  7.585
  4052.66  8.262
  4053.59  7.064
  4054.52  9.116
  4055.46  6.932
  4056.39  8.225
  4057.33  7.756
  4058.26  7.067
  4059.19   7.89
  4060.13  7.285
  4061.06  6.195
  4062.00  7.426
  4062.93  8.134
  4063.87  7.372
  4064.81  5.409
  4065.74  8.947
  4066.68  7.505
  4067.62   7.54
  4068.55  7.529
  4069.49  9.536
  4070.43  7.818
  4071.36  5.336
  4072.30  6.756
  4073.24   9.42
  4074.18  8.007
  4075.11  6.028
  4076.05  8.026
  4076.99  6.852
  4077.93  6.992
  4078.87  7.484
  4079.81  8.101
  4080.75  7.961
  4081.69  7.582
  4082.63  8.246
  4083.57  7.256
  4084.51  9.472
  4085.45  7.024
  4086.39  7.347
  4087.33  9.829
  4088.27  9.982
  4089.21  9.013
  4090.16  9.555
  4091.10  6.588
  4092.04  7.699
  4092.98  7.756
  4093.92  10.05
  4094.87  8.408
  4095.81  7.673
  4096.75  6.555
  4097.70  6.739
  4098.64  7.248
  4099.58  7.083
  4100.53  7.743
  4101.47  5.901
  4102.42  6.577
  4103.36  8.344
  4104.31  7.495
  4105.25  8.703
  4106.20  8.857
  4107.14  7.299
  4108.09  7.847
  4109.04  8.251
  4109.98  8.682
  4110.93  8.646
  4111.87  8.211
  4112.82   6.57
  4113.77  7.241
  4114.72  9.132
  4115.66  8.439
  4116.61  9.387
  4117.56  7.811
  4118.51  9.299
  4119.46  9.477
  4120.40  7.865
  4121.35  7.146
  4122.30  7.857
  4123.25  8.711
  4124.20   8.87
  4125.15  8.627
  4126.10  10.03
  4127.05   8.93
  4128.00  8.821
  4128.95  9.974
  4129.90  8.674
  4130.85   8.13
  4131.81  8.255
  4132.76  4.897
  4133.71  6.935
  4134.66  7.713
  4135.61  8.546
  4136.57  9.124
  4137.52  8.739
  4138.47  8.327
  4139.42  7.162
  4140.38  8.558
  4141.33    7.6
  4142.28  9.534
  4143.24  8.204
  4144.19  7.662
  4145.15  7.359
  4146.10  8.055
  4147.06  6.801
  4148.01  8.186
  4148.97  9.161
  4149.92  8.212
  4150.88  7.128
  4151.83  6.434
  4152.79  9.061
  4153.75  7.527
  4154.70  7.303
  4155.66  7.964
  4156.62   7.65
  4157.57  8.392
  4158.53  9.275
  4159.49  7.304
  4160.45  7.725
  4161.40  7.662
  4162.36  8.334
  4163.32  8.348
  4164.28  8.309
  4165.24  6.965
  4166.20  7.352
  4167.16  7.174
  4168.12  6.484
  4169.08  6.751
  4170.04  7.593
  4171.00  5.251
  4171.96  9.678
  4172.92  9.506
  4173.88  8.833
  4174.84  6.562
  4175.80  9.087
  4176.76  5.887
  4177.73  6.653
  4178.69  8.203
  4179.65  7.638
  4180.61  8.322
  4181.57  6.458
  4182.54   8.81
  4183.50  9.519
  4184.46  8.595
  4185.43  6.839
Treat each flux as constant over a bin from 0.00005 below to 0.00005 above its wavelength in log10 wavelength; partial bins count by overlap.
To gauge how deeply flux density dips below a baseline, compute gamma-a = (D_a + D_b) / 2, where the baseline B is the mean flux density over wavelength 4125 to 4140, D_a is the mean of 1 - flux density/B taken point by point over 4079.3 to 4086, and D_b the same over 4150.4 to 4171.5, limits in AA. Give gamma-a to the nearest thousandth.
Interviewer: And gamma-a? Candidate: 0.067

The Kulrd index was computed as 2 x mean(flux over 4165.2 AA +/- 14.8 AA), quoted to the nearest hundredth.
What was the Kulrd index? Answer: 15.36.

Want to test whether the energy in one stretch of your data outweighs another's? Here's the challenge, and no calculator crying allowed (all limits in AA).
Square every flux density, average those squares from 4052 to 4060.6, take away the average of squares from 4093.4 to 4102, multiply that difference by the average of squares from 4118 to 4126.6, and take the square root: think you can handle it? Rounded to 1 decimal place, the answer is 14.8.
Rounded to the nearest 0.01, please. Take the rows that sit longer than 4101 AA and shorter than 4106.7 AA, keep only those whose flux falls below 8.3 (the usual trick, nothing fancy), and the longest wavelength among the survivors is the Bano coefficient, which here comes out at 4104.31 AA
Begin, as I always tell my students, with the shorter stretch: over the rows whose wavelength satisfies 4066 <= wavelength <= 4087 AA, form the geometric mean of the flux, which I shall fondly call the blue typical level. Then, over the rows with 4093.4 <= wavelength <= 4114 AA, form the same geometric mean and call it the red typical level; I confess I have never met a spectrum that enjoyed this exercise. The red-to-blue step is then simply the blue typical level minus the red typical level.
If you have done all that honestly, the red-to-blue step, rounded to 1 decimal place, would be -0.1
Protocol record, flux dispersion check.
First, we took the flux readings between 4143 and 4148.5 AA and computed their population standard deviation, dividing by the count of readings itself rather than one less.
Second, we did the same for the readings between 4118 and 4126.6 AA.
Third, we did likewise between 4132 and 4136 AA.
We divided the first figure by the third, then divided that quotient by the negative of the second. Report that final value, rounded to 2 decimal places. -0.44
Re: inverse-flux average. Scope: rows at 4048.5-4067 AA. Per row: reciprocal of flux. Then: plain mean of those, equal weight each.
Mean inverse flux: 0.132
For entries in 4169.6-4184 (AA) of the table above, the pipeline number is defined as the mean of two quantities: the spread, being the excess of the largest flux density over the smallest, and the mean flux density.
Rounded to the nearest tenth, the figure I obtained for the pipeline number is 6.1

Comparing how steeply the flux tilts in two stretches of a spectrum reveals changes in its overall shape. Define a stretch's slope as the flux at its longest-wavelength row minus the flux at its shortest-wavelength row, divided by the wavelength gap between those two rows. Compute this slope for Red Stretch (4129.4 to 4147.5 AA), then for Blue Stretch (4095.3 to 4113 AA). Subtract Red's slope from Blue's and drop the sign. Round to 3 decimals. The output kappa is 0.044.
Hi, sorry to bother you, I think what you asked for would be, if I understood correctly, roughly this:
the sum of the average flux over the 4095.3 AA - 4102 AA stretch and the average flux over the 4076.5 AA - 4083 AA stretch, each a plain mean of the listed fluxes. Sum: 14.6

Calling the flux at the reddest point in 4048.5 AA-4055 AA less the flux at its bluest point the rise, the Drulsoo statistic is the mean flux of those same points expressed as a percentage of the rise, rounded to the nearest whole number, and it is 776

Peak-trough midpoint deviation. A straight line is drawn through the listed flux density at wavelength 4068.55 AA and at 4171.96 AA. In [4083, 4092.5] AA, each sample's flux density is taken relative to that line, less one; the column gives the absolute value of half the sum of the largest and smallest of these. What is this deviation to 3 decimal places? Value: 0.041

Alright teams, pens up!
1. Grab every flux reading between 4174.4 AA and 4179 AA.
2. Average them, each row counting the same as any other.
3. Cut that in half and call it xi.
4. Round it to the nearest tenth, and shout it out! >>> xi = 3.6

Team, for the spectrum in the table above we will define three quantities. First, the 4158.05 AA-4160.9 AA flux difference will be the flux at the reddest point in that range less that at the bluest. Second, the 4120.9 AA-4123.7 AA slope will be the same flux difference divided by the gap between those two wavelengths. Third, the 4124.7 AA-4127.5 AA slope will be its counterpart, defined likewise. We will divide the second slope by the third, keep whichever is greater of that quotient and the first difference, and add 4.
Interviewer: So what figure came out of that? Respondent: 9.2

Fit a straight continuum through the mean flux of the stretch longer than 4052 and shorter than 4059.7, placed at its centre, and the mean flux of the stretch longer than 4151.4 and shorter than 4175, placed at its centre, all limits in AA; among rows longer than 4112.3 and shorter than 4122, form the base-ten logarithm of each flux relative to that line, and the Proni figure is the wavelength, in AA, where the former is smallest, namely 4112.82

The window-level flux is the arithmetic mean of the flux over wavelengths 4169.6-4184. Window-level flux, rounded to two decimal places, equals 7.87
